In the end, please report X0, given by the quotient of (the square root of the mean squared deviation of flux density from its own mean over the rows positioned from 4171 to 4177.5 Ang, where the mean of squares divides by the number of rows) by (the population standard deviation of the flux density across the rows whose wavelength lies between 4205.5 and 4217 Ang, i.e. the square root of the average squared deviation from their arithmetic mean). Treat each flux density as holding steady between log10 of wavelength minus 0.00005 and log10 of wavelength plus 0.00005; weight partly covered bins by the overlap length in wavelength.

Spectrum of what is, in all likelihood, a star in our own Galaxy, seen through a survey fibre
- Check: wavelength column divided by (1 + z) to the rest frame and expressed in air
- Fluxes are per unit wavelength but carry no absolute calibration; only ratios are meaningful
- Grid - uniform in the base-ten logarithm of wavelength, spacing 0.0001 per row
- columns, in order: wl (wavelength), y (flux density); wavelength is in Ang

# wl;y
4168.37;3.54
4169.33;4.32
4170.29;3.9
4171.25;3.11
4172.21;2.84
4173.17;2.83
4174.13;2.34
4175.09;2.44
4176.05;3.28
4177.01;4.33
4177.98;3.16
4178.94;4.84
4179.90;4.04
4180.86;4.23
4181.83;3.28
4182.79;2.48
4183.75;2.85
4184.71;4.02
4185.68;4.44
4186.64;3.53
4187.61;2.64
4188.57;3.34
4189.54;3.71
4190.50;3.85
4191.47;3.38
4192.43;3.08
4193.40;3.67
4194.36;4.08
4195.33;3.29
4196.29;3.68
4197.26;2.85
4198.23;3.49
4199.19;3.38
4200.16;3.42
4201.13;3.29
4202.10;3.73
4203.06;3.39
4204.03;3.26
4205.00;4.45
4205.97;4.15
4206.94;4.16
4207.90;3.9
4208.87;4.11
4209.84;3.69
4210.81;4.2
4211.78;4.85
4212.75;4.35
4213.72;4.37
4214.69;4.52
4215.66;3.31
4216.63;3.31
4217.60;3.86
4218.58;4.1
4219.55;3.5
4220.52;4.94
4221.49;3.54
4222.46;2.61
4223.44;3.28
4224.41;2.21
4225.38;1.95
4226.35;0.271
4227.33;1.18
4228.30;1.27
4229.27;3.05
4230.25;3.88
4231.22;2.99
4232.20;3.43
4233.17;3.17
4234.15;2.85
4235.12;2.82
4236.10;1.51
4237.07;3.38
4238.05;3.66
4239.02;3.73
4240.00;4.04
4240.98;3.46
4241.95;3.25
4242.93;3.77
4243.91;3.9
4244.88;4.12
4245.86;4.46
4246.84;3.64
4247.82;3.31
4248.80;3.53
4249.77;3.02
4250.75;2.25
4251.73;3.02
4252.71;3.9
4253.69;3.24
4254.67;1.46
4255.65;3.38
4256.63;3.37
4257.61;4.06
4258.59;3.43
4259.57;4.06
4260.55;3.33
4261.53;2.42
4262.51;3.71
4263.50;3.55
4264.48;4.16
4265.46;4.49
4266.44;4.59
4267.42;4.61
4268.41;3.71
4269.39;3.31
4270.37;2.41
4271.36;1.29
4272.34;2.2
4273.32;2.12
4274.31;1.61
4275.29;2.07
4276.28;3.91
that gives 1.40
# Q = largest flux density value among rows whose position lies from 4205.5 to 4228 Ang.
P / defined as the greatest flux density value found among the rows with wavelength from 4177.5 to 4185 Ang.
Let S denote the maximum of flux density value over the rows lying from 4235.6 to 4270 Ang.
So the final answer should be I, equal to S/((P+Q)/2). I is 0.94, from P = 4.84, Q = 4.94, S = 4.61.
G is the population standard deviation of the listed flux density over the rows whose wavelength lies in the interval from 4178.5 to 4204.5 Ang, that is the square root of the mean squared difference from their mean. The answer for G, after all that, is 0.5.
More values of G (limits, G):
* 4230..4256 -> 0.7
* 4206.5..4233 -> 1.1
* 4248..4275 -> 0.9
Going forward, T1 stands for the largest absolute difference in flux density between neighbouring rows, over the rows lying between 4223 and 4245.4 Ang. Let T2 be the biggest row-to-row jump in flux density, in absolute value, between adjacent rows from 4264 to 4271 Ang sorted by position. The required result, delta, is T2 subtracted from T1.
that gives 1.0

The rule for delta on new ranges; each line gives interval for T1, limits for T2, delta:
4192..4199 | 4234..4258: -1.1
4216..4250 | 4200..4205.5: 0.7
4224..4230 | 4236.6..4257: -0.1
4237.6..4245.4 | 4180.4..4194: -0.6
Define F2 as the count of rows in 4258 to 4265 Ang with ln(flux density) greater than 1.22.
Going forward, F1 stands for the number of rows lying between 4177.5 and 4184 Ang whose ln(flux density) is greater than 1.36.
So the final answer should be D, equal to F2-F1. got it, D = 2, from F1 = 3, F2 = 5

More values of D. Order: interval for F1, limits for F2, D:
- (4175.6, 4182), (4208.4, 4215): 3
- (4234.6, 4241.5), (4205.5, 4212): 6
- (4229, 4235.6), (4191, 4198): 3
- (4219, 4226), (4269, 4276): -1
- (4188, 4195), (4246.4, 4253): 2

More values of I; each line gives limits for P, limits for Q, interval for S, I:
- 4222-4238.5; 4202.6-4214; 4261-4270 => 1.06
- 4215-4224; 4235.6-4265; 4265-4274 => 0.98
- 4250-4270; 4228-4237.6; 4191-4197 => 0.96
